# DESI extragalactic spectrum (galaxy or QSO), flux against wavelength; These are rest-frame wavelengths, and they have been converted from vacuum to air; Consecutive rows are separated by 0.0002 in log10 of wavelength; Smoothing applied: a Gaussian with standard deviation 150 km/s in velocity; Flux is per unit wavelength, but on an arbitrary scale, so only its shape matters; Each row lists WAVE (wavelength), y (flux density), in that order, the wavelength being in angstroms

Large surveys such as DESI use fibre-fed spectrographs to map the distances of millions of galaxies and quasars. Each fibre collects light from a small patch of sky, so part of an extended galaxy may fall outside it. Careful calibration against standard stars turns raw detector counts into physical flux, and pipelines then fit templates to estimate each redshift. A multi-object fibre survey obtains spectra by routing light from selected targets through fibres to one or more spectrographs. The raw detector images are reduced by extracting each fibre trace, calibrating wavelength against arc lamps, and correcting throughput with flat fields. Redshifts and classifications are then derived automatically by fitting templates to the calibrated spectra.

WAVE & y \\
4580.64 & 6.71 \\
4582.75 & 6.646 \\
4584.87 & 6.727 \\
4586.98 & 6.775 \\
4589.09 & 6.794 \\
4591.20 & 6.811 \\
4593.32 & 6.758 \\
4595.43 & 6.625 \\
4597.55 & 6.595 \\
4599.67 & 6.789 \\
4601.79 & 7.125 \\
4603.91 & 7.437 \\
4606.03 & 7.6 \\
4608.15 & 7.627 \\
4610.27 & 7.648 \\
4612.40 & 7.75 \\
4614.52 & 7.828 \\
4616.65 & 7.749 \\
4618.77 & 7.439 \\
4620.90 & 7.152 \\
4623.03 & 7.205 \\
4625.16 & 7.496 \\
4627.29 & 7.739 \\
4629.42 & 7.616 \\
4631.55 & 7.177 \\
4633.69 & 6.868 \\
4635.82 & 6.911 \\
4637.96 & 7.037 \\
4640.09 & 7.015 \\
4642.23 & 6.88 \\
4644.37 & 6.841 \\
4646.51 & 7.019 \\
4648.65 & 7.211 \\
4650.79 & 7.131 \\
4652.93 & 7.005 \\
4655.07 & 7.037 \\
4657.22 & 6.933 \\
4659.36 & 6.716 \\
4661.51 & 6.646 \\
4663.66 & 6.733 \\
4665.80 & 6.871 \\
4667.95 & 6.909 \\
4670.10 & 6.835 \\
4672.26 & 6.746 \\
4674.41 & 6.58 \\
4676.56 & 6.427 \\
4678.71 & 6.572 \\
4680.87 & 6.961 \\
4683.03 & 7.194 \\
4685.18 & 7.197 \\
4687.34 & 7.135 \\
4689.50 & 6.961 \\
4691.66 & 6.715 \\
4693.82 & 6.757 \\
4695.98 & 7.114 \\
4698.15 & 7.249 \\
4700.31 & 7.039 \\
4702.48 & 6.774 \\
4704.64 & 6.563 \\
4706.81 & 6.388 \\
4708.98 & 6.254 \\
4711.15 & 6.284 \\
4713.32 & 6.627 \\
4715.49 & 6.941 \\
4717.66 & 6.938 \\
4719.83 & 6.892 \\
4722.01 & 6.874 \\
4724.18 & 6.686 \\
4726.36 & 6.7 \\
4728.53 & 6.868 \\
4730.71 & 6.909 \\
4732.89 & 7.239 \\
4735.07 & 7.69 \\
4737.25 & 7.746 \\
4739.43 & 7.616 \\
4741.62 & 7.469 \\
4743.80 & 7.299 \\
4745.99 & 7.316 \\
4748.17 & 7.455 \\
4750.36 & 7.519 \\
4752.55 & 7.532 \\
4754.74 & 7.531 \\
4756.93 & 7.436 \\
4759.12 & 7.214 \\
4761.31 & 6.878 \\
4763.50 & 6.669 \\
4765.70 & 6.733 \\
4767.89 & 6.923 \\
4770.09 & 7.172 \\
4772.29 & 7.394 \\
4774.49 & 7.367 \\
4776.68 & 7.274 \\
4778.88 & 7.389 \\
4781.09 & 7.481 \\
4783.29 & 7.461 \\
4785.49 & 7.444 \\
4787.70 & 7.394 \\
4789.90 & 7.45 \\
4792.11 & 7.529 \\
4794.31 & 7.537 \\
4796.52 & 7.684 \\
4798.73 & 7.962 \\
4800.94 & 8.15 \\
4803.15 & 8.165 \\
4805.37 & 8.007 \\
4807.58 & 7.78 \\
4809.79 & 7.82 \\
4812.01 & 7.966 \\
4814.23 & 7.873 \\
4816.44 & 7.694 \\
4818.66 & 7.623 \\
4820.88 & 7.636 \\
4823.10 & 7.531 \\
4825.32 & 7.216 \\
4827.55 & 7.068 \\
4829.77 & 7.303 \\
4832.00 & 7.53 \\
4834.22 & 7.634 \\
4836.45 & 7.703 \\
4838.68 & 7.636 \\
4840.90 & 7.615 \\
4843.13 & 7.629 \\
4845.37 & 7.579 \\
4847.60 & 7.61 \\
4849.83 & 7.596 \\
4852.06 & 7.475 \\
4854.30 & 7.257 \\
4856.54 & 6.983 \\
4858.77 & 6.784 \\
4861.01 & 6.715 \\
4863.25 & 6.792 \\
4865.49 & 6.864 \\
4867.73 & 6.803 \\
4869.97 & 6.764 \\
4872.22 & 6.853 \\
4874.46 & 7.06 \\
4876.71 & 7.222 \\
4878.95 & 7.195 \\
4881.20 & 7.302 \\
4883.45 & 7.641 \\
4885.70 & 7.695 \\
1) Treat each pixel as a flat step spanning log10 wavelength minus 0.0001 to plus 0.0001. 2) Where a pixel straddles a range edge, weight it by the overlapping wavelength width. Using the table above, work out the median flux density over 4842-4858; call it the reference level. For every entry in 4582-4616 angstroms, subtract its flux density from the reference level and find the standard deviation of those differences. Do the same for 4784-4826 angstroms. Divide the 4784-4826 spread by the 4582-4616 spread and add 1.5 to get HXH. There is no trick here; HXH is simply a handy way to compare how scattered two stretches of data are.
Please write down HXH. 2.1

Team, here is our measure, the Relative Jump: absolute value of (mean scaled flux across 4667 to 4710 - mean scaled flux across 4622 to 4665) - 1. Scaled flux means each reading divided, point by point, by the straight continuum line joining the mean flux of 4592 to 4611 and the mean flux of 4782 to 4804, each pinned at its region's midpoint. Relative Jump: -0.950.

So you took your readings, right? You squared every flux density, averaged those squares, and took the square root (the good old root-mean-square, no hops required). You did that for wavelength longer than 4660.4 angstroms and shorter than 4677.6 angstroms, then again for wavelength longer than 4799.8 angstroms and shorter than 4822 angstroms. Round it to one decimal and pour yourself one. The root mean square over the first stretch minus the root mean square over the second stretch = -1.2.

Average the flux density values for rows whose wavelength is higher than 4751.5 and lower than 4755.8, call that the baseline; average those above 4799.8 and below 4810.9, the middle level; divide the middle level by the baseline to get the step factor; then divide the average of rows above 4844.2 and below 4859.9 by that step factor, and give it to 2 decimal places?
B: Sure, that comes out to 6.91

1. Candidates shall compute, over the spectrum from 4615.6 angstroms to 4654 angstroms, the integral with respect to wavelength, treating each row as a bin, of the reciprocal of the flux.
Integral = 5.35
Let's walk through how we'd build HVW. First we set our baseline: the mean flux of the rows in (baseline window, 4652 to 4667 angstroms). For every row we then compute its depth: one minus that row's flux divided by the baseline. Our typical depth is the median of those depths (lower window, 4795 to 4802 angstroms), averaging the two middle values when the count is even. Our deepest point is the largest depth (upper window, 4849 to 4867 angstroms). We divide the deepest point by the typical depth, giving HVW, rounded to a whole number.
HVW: 0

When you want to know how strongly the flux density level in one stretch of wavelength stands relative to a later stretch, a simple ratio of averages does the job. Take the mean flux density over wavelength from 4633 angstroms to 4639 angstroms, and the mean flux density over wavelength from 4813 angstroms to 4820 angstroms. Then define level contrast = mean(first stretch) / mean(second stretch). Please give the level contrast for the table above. 0.90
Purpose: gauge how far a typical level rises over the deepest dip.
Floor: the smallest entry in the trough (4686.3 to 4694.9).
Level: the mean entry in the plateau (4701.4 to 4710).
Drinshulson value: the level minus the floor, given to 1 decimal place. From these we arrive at -0.2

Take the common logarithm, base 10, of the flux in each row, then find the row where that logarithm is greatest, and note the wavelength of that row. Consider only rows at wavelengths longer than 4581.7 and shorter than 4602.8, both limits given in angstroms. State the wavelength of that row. 4601.79 angstroms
